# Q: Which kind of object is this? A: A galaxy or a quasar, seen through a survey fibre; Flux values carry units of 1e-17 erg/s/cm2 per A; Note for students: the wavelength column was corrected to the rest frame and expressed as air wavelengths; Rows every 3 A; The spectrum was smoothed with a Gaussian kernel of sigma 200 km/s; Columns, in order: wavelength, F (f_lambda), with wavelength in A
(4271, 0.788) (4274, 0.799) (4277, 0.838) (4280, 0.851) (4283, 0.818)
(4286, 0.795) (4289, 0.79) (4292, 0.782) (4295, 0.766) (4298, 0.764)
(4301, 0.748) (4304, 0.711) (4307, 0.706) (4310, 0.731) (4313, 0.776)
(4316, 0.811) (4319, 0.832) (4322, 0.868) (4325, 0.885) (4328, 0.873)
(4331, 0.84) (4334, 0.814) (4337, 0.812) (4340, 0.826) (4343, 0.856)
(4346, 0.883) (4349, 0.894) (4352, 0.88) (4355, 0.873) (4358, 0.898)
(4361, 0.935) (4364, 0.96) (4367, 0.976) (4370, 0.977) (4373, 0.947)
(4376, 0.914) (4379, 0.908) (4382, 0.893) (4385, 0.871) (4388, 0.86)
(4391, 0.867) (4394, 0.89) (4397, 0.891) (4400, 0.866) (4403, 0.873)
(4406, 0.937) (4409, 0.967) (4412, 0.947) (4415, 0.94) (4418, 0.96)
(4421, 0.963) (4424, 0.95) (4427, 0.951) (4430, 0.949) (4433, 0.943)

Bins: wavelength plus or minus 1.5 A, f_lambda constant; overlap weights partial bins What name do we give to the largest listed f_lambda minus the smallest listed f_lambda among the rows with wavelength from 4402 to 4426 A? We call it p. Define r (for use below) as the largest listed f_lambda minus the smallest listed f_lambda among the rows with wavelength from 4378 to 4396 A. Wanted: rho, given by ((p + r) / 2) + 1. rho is 1.07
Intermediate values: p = 0.094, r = 0.05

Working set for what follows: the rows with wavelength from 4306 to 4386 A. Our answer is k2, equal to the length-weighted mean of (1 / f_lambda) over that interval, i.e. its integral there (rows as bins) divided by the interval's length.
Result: 1.16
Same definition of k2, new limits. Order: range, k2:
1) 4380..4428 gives 1.10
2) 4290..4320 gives 1.32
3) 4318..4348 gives 1.18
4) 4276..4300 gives 1.25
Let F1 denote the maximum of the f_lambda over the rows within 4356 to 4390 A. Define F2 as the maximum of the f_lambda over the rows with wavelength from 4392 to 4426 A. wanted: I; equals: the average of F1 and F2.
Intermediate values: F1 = 0.977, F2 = 0.967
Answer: 0.972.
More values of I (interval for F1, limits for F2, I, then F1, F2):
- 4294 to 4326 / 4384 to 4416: 0.926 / 0.885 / 0.967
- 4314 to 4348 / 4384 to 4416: 0.926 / 0.885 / 0.967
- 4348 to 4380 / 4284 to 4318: 0.894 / 0.977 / 0.811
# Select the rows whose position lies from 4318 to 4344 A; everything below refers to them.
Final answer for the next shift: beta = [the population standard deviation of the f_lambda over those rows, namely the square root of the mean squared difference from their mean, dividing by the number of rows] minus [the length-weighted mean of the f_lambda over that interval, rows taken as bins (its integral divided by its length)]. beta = -0.82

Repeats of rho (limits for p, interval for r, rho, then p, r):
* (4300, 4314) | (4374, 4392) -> 1.06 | 0.070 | 0.05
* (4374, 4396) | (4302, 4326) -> 1.12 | 0.054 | 0.18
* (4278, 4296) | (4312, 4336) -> 1.10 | 0.085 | 0.11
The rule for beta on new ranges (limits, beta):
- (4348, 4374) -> -0.89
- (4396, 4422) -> -0.89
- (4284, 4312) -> -0.73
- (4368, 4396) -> -0.87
